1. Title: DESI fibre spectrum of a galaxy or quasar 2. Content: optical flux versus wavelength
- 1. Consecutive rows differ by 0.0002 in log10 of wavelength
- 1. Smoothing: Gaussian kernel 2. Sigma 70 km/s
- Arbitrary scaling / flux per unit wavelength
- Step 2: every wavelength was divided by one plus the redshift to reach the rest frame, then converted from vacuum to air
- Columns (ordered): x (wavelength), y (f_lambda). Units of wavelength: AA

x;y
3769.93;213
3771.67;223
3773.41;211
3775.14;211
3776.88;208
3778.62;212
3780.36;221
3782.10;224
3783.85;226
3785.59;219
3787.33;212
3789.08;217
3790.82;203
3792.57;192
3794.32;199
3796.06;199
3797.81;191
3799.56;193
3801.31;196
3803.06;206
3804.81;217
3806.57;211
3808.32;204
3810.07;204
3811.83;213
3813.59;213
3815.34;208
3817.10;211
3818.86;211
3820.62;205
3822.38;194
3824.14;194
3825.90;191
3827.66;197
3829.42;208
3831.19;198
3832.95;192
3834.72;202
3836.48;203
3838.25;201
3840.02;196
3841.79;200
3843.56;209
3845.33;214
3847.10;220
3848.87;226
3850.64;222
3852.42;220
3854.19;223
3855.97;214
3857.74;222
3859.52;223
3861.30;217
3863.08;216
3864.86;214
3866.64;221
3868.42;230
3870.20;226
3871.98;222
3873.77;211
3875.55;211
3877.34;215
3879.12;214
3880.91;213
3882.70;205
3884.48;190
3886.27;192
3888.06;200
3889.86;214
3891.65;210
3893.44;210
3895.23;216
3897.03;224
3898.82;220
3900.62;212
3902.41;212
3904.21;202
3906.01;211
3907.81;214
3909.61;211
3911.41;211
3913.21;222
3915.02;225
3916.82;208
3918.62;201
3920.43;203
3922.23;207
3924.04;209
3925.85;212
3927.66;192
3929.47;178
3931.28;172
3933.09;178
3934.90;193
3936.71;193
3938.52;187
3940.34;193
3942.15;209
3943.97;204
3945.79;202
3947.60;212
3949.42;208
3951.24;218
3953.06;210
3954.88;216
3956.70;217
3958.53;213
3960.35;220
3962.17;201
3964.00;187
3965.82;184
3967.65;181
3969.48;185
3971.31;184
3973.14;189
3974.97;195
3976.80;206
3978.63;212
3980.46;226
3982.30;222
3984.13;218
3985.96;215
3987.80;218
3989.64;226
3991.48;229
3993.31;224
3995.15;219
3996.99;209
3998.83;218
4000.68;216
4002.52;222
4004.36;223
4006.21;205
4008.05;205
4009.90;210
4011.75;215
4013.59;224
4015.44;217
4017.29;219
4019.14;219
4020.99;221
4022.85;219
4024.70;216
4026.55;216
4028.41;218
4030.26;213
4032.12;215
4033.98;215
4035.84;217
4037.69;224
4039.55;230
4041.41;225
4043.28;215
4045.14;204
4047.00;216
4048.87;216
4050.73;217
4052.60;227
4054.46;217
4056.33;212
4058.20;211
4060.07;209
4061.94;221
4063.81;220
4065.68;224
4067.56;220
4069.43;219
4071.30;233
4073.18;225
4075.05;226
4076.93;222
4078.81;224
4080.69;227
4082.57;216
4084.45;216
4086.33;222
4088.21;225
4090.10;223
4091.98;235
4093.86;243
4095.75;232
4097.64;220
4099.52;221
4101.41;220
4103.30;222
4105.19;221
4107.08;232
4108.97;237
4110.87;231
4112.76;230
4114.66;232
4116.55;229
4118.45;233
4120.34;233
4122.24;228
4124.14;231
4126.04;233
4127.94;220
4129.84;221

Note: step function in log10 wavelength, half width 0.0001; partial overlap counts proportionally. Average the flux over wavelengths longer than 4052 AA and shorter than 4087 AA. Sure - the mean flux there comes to 221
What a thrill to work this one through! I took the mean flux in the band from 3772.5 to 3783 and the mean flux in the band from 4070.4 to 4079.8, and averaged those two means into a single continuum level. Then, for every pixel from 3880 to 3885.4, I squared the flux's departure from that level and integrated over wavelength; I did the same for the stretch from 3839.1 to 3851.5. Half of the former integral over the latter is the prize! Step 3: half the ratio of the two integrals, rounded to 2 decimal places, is 0.51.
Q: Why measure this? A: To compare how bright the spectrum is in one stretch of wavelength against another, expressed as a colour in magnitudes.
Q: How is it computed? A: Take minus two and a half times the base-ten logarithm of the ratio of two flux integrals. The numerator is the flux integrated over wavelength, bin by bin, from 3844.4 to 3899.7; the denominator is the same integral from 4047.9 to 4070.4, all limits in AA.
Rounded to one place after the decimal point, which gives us -1.0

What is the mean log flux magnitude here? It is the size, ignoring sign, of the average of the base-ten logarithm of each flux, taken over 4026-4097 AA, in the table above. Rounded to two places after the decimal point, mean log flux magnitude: 2.34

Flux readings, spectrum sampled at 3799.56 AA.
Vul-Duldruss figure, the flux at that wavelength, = 193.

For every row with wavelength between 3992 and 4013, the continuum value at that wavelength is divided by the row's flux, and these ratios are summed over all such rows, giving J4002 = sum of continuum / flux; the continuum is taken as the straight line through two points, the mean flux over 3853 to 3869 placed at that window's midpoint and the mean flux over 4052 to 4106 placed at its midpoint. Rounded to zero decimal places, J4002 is 11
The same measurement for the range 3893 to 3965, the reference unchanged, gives 43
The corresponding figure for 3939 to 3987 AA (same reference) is 28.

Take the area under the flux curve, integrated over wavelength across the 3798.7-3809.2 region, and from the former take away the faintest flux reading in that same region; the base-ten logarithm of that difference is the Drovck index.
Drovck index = 3.29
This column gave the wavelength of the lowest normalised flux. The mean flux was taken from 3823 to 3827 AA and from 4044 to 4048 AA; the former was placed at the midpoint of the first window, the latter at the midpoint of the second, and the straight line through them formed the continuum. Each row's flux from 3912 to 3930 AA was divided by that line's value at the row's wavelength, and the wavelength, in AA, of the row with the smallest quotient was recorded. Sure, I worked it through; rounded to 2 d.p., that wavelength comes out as 3929.47 AA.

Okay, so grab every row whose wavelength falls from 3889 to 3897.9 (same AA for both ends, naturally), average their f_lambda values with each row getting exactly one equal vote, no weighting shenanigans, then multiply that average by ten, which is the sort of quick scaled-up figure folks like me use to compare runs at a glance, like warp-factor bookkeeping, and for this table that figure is 2148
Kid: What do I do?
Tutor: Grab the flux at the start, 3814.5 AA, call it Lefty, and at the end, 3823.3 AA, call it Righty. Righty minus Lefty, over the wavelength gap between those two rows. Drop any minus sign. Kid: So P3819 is 2.0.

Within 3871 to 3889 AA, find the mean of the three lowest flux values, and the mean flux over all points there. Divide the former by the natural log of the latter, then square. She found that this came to 1323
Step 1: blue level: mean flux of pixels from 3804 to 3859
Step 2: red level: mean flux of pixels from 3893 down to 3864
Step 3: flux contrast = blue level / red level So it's 0.98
